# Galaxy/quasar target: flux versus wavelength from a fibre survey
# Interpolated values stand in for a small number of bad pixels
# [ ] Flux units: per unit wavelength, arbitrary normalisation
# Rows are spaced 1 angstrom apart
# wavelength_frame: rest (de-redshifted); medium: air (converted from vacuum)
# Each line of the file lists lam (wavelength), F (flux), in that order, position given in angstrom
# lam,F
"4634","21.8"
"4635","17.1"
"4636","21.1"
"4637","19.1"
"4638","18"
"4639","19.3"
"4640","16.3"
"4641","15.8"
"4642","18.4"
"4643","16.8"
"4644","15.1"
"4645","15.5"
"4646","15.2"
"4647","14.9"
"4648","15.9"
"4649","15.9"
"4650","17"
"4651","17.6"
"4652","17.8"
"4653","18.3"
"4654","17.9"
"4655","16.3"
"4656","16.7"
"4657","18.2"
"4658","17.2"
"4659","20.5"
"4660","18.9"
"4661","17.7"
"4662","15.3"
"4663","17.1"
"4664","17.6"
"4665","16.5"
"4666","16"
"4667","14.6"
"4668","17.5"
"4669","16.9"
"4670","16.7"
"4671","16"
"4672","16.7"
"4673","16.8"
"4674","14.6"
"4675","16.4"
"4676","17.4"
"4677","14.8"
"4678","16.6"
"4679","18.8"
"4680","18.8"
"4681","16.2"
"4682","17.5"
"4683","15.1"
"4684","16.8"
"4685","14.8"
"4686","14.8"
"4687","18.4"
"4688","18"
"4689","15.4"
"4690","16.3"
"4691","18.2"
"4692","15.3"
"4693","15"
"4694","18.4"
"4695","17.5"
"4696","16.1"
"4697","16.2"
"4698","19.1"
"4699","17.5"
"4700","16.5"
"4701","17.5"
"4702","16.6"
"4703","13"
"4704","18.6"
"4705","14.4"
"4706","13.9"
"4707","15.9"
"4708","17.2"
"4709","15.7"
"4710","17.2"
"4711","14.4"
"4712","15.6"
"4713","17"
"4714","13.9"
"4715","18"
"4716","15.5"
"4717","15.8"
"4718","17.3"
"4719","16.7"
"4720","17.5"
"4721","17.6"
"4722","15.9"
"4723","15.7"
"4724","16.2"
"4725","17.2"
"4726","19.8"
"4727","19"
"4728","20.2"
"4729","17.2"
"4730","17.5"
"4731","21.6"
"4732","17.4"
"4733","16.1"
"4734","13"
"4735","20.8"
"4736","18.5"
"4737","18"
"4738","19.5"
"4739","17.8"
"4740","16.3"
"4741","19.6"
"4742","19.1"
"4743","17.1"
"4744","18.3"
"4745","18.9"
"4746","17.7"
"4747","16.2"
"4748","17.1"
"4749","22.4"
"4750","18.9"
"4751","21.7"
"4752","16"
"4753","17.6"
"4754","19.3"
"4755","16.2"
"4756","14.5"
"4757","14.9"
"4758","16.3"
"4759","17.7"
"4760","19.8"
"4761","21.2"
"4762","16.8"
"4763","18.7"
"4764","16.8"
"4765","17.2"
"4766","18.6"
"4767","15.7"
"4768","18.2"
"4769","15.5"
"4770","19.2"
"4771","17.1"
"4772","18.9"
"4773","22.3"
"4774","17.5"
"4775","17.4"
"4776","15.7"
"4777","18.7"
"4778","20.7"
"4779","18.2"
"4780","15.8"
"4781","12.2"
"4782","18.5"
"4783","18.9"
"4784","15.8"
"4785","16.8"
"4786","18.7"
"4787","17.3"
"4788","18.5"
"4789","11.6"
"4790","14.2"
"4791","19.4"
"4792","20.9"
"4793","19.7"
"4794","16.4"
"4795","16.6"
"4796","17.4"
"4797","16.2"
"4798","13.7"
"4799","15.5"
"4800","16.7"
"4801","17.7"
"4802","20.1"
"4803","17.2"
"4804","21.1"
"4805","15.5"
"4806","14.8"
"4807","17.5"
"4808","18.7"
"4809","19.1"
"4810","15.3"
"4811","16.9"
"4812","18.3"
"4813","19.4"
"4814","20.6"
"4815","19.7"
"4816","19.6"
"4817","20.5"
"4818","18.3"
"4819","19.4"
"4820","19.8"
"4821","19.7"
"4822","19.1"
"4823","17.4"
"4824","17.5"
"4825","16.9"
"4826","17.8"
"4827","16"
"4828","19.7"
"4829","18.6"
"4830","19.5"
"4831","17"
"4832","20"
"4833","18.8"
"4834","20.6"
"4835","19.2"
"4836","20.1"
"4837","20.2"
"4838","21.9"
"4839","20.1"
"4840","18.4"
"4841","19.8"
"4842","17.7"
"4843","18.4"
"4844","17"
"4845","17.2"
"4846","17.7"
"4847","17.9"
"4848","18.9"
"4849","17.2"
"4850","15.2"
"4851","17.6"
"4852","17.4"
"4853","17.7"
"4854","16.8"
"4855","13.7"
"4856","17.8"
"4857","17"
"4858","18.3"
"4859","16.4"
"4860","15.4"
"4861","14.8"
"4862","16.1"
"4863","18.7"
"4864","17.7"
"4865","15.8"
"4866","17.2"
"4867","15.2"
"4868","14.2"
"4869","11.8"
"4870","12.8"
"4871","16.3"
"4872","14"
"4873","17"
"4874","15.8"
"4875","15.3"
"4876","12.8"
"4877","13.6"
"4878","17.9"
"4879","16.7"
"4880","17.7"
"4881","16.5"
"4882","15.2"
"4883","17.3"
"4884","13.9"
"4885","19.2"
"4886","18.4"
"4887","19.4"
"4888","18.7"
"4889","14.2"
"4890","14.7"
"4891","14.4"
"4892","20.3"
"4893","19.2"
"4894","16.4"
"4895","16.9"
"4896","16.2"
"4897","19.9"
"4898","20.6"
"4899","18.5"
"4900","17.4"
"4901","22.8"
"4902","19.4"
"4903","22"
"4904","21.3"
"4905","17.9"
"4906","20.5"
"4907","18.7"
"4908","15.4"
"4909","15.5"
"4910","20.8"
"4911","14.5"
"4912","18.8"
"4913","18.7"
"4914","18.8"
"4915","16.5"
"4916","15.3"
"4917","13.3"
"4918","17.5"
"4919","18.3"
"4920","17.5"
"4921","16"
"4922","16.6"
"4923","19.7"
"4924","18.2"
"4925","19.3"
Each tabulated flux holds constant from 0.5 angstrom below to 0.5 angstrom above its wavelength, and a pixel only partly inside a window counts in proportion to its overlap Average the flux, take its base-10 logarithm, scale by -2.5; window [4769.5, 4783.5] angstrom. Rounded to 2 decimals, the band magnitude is -3.13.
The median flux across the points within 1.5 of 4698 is 17.5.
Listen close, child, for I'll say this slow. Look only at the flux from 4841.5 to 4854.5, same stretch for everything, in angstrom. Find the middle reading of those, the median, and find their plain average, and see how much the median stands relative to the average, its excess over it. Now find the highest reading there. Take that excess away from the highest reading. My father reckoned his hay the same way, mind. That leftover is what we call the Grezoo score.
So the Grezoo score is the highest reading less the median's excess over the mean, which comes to 19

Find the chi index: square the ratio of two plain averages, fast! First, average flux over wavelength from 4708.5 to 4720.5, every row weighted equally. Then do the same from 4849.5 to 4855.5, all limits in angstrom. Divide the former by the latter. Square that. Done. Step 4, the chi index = 0.98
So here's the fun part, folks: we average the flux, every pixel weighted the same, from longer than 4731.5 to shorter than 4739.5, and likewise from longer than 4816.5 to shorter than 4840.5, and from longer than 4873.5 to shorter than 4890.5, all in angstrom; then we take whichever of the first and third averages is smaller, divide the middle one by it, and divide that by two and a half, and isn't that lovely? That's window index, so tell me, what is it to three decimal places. 0.466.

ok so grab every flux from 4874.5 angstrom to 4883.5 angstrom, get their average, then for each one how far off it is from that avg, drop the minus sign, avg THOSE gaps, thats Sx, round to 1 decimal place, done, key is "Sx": 1.5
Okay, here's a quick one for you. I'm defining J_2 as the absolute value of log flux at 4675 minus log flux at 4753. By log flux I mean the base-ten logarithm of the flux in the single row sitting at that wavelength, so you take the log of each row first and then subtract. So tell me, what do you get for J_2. 0.031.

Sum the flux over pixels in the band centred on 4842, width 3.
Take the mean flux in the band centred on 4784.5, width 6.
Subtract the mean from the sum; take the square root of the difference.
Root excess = 6.2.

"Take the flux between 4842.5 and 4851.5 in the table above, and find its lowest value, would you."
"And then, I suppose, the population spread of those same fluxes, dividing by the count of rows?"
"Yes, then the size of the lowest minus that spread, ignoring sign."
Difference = 14.2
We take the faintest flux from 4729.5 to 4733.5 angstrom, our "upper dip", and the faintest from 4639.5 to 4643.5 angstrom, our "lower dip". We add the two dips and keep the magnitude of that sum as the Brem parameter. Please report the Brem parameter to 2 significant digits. 32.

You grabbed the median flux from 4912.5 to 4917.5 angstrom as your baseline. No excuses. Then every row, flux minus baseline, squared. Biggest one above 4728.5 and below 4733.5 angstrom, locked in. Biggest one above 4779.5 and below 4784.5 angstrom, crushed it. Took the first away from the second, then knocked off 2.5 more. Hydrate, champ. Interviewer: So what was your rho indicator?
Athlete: -10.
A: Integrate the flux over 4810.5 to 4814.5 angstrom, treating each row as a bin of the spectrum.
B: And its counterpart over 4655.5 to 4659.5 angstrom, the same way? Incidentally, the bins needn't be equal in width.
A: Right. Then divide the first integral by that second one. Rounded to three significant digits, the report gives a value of 1.04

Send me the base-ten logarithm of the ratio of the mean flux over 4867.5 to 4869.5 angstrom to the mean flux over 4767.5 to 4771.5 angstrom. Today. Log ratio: -0.13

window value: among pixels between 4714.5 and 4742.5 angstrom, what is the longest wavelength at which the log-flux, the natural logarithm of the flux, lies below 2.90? 4740 angstrom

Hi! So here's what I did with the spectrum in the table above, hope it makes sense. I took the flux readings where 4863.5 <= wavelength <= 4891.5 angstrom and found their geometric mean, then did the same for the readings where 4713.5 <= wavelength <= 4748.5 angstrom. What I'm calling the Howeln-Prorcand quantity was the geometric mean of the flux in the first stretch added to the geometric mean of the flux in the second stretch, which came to 33.2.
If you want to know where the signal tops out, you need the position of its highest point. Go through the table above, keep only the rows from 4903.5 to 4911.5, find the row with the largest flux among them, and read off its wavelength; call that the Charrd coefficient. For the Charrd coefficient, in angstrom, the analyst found 4904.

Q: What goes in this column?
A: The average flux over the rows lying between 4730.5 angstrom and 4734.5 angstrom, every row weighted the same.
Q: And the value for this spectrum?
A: 17.0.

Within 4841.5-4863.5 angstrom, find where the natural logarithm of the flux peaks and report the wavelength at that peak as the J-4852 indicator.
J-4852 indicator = 4848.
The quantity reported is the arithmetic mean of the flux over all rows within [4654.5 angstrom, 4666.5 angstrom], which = 17.3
